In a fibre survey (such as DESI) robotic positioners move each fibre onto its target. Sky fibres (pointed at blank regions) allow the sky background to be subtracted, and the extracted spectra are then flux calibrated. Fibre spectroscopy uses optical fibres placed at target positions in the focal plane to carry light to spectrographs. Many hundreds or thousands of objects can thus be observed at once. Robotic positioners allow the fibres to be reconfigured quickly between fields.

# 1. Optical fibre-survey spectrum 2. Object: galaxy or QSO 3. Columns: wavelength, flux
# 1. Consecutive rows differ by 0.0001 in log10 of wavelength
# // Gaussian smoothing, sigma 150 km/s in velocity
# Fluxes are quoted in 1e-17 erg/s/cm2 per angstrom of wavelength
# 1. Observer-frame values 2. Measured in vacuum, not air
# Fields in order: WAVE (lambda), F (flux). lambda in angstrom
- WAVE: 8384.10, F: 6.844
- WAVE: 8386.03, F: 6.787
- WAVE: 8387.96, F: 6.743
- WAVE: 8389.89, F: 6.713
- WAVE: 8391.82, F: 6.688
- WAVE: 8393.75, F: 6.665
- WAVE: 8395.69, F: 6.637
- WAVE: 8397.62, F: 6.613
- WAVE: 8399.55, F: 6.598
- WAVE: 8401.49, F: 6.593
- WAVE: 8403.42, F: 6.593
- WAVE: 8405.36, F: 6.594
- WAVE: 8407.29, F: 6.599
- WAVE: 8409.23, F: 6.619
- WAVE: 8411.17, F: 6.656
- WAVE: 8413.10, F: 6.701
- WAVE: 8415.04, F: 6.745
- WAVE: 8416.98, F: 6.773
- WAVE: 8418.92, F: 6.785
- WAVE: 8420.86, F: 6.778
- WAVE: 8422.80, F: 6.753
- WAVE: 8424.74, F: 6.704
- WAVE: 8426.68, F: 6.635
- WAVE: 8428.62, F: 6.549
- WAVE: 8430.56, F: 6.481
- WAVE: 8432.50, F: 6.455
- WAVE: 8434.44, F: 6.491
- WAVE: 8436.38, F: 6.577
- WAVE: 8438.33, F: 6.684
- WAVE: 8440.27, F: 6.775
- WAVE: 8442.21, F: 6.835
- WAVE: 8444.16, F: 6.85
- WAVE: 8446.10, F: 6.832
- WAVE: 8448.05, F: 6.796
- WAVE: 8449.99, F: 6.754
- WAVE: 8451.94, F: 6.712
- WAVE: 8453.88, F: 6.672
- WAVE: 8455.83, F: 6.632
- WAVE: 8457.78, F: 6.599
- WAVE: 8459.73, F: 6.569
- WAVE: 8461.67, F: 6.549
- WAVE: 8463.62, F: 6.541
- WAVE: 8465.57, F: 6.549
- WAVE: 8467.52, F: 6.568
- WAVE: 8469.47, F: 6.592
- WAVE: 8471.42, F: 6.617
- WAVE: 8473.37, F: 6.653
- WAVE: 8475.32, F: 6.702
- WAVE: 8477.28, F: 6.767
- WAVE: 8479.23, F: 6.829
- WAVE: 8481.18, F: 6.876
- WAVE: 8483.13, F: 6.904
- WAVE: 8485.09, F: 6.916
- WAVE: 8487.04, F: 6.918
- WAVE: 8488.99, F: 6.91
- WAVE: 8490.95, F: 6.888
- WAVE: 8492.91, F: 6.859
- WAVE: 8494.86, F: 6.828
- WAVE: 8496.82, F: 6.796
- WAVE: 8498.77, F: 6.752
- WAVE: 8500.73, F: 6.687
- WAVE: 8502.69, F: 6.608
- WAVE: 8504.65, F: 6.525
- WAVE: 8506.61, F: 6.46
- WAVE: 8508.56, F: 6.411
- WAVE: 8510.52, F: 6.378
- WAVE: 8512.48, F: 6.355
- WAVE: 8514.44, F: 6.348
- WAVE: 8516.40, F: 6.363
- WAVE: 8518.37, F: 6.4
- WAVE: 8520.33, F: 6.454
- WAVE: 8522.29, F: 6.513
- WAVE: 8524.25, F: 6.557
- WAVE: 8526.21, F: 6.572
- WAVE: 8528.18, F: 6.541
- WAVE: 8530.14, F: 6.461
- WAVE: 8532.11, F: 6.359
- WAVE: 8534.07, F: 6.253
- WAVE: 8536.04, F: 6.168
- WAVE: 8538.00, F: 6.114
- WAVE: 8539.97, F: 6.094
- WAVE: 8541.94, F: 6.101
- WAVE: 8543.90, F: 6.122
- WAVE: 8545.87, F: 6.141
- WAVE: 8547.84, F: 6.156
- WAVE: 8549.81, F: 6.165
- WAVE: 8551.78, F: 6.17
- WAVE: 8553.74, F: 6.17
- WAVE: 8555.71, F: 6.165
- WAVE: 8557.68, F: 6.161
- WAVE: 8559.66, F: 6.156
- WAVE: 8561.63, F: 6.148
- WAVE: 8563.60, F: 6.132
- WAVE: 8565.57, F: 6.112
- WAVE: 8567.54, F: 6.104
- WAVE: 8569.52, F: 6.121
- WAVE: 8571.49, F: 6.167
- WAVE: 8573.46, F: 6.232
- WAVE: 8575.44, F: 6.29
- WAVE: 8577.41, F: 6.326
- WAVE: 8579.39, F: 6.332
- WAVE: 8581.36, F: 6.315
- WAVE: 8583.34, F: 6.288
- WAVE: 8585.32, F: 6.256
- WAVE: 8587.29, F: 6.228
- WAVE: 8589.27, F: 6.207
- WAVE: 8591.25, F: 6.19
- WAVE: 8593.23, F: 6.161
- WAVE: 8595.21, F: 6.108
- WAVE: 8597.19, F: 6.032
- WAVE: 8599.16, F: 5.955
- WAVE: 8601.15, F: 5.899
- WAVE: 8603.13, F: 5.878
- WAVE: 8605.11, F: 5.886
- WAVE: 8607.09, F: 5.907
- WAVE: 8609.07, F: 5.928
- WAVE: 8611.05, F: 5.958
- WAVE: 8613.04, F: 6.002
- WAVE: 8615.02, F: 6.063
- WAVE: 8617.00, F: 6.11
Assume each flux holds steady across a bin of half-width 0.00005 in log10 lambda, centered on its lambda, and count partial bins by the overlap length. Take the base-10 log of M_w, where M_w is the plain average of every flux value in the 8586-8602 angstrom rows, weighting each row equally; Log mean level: 0.785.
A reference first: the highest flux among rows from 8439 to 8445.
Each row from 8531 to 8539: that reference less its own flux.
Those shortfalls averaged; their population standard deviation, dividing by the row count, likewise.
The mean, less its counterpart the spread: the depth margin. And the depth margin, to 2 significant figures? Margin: 0.53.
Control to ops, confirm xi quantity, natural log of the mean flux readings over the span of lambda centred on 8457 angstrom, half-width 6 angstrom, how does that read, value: 1.89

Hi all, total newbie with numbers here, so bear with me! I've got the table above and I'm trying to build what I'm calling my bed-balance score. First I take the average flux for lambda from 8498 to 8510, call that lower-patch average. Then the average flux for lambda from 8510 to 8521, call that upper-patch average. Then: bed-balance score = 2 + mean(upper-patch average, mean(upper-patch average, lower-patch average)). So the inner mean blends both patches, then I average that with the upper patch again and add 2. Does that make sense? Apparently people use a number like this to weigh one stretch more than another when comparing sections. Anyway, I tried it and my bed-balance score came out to 8.4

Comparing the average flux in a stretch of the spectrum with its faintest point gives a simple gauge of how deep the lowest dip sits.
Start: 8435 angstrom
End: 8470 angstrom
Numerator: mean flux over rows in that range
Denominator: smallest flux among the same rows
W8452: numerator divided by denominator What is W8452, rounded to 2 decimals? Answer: 1.02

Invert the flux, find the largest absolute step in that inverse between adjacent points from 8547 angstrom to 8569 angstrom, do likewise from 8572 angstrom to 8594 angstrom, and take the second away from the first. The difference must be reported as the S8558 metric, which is -0.0009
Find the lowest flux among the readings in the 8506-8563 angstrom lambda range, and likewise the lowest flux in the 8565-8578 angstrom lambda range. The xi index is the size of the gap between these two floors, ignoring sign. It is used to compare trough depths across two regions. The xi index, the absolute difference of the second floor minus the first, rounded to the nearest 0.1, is 0.0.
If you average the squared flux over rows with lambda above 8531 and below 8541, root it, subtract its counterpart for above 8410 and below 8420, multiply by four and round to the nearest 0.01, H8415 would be -2.14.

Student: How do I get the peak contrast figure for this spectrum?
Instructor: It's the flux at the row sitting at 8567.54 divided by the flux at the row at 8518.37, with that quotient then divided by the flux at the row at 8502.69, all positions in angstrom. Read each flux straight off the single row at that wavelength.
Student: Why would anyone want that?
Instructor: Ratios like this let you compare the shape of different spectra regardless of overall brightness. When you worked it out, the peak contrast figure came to 0.144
